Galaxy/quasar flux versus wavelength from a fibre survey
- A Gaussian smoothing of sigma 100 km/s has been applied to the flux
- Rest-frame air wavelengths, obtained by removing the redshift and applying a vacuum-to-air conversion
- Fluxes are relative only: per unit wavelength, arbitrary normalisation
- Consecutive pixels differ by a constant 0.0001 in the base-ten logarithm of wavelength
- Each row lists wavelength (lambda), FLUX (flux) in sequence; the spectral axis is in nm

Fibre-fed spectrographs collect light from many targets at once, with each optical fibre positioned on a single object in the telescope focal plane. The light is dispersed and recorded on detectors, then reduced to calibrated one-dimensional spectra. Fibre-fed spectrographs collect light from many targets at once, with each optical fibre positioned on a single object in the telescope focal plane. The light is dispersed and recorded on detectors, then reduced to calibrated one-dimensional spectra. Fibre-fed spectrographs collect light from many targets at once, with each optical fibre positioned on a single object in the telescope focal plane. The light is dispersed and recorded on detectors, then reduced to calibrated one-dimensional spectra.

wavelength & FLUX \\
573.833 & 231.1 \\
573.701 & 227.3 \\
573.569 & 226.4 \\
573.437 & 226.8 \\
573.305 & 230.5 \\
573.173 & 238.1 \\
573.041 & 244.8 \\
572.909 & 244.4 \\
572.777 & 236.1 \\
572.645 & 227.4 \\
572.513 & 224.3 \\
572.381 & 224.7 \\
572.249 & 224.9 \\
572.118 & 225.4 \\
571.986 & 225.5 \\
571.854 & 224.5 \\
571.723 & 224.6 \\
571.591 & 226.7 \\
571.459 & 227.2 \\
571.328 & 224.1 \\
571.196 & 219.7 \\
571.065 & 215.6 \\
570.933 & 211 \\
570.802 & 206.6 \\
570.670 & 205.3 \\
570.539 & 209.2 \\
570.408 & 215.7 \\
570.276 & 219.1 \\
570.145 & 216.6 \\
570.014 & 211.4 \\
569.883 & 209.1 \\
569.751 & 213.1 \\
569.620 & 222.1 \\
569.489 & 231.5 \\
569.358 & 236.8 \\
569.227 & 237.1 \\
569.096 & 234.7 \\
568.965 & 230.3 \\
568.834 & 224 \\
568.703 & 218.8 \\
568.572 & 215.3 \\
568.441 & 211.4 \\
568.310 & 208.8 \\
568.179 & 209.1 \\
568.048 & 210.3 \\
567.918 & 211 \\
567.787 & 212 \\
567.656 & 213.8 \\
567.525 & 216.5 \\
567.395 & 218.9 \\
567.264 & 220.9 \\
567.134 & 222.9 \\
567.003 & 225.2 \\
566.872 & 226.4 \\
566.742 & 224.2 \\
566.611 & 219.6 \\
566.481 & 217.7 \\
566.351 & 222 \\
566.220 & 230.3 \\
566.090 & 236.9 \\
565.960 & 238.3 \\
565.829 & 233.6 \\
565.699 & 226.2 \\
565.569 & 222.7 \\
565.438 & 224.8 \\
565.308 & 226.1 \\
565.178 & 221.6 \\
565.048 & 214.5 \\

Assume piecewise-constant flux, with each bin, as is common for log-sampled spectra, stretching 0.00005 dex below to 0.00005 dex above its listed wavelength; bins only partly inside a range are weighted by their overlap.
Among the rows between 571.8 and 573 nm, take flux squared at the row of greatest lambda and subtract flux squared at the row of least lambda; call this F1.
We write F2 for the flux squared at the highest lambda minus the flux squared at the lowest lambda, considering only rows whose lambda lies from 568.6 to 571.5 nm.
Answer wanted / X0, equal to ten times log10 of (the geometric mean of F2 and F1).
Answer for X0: 37.7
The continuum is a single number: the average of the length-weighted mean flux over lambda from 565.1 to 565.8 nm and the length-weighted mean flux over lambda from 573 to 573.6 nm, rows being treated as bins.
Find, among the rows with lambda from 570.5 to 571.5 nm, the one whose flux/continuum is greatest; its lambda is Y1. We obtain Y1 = 571.459 nm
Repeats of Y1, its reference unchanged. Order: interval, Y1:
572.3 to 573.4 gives 573.041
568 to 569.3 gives 569.227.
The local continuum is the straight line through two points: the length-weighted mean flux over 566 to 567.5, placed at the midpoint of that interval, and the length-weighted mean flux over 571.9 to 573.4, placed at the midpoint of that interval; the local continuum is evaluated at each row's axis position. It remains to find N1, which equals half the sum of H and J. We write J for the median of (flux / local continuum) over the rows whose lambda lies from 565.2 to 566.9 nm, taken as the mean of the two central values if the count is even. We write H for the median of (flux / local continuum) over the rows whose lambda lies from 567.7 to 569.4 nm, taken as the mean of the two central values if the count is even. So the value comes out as 0.980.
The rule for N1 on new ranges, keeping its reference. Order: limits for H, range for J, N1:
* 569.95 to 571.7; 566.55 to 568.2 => 0.958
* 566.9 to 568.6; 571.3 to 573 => 0.963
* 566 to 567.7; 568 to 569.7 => 0.984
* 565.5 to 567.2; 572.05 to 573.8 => 0.990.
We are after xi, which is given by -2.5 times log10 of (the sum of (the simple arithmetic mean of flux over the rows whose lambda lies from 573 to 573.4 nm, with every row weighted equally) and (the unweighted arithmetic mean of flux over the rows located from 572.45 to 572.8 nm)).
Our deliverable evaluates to -6.673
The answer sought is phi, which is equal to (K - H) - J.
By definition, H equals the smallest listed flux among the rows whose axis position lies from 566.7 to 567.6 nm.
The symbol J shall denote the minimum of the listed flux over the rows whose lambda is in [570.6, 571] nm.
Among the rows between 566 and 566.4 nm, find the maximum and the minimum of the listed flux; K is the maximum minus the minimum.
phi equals -407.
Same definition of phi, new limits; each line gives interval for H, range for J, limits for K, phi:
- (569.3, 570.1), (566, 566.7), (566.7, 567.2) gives -423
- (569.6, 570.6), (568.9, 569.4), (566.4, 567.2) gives -431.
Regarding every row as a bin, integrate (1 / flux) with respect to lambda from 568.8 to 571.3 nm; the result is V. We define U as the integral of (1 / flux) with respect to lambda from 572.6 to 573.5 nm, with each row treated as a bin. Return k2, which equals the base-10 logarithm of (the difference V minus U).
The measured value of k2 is -2.1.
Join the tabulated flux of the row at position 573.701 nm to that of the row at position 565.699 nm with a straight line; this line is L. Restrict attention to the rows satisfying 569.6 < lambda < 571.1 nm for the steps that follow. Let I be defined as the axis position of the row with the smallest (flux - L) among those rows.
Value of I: 570.670 nm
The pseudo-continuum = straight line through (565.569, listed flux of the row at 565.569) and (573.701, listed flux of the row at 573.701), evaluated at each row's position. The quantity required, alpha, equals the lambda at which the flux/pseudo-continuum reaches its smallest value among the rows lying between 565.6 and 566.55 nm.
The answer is 566.481 nm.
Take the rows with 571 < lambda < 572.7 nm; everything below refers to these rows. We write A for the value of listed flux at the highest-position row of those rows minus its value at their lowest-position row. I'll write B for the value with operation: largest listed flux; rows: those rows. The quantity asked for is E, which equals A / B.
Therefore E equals 0.05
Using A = 12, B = 227.4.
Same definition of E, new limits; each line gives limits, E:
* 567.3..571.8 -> 0.02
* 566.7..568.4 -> -0.07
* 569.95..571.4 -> 0.06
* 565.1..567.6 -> -0.02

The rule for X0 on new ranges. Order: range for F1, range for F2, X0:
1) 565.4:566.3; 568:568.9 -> 35.9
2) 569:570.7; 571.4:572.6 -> 36.1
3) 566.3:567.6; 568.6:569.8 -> 33.9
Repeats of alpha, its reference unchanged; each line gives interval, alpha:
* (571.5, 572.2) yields 571.854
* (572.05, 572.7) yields 572.513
